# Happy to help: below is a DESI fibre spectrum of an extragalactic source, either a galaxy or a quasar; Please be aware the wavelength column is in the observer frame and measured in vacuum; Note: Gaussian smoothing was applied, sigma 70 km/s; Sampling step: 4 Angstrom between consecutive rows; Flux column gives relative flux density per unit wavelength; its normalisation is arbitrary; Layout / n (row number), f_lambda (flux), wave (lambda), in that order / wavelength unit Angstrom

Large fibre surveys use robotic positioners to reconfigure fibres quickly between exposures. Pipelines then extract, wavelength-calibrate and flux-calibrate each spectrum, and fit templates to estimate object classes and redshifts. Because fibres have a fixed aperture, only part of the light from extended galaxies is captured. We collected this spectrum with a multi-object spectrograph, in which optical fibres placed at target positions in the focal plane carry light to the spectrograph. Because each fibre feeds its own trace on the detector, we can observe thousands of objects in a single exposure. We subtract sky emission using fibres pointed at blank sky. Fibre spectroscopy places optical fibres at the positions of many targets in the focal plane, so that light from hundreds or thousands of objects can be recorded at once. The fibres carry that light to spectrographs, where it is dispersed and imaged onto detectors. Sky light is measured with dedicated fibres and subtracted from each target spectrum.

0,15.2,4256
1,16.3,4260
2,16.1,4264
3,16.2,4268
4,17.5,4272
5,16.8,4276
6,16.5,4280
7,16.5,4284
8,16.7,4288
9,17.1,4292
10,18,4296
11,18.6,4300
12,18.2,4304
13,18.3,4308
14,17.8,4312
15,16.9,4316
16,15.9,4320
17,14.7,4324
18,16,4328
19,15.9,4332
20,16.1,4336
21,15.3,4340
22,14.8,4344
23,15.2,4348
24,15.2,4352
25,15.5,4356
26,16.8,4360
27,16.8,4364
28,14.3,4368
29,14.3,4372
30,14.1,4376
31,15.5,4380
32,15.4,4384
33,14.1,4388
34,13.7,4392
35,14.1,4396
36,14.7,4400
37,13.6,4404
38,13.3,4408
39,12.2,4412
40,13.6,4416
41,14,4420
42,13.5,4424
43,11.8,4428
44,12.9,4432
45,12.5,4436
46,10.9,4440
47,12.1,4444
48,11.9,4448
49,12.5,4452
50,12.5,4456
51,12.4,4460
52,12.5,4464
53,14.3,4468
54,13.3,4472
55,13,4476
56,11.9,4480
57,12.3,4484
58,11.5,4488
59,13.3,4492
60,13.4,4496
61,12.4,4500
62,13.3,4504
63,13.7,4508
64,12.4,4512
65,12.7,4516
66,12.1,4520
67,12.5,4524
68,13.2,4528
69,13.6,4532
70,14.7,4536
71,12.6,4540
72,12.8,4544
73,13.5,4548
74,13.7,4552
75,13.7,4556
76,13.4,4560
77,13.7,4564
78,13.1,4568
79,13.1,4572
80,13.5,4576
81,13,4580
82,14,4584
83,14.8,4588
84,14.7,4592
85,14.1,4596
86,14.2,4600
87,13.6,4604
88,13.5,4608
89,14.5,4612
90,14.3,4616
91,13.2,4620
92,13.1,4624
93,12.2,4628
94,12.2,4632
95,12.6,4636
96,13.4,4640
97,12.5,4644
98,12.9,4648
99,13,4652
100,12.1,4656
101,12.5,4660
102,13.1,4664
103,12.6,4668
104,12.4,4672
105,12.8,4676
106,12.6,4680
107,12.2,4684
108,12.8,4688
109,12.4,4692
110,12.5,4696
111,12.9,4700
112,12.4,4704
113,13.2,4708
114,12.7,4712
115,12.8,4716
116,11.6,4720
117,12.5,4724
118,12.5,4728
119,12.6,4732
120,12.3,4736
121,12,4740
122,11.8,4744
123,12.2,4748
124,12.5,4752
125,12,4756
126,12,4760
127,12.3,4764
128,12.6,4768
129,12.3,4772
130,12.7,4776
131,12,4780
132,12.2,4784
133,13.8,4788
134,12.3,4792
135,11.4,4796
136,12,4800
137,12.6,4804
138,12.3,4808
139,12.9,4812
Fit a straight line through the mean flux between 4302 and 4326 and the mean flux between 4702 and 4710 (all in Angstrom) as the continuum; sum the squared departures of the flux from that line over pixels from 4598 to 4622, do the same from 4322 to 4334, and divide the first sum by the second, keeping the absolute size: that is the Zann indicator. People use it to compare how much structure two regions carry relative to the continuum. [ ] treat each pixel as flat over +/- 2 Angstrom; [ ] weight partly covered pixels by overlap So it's 0.22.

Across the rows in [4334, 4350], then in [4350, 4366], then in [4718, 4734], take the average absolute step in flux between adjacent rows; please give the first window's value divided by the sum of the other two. 0.65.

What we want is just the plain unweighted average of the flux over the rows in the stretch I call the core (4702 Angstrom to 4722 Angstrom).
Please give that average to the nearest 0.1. 12.5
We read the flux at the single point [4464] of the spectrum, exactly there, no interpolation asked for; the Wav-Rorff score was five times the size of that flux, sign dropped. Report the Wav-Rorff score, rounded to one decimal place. 62.5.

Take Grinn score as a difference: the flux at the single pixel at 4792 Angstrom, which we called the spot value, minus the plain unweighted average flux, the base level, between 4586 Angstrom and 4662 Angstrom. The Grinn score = -1.0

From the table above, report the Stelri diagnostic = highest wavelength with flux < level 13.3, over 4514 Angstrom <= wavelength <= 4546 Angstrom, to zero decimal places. 4544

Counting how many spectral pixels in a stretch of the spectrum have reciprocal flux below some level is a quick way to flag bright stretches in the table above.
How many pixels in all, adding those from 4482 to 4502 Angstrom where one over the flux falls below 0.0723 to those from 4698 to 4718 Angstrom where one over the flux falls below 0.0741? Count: 0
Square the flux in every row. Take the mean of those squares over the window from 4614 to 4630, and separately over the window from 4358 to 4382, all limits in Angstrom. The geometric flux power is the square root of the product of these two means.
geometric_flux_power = 203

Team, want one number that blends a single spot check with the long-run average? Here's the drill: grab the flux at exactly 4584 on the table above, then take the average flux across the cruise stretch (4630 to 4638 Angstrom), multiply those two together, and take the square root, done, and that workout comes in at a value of 13.2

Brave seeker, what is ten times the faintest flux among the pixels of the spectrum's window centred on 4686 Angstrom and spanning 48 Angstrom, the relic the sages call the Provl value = 122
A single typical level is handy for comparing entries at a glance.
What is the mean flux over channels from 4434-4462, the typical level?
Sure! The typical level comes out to 12.1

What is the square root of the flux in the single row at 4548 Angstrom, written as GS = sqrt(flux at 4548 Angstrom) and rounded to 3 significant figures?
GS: 3.67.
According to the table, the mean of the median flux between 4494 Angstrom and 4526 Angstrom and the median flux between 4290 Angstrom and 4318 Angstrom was 15.3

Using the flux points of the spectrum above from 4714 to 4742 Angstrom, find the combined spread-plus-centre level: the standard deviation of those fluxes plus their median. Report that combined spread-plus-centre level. 12.9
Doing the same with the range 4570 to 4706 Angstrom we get 13.7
